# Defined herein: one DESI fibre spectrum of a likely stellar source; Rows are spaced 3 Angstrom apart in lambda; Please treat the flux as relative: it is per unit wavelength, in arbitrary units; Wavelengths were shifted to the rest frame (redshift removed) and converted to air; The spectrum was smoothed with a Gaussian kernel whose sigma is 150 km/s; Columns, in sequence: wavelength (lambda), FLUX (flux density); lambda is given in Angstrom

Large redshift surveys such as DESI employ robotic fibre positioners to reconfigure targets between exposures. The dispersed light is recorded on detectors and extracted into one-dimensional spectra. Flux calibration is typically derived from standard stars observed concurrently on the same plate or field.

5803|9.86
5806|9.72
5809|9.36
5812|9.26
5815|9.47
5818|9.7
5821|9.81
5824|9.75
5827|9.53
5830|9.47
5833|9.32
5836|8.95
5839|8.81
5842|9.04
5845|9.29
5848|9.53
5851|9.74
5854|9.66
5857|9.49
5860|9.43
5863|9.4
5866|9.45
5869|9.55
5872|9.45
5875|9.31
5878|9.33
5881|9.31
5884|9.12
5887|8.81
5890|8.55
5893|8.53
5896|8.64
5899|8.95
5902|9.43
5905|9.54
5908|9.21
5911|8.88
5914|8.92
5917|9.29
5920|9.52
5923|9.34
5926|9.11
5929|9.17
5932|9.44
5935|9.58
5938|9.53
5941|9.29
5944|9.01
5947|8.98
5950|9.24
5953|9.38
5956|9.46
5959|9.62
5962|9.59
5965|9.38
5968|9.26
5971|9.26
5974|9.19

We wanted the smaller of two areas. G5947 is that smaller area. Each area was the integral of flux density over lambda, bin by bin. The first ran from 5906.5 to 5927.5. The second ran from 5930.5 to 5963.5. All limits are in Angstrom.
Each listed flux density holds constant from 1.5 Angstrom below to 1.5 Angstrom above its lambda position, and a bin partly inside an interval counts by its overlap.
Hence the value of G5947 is 193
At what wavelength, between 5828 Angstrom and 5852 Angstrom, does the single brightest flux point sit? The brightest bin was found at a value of 5851 Angstrom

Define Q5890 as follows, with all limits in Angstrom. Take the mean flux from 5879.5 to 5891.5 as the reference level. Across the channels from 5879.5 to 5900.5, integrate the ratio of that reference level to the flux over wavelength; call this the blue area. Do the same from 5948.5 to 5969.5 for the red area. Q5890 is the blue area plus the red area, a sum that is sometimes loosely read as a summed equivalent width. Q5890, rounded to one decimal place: 41.2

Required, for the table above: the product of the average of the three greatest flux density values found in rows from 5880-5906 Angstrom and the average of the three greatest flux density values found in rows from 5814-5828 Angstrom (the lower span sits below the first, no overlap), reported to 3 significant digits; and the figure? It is 91.9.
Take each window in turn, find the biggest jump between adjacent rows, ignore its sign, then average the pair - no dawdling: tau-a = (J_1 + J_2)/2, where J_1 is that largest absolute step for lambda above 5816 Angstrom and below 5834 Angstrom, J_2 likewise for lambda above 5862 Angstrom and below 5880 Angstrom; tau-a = 0.18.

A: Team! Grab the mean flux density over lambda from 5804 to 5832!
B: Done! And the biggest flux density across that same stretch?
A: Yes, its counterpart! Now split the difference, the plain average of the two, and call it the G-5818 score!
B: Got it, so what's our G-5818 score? 9.69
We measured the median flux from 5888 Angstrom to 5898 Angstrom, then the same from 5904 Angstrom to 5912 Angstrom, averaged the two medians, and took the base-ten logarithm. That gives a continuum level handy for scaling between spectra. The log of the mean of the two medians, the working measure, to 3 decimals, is 0.948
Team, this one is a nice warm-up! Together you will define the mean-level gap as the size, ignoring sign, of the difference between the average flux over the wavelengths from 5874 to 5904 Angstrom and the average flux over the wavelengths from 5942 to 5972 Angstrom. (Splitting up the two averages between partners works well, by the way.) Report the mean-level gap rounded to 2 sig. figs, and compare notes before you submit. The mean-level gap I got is 0.32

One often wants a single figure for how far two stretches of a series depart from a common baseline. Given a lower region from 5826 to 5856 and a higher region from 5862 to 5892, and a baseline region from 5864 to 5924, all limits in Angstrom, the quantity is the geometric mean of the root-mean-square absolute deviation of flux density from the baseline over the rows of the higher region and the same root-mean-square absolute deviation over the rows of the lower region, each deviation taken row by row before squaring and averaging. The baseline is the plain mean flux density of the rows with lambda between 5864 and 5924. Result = 0.33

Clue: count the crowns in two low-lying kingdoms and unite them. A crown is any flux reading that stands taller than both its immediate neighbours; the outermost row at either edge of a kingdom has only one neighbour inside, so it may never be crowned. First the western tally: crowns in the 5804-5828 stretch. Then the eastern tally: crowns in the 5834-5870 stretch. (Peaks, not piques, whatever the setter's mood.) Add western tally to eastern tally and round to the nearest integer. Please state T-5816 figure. 2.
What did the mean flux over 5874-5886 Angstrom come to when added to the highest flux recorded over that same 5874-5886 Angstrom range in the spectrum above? 18.6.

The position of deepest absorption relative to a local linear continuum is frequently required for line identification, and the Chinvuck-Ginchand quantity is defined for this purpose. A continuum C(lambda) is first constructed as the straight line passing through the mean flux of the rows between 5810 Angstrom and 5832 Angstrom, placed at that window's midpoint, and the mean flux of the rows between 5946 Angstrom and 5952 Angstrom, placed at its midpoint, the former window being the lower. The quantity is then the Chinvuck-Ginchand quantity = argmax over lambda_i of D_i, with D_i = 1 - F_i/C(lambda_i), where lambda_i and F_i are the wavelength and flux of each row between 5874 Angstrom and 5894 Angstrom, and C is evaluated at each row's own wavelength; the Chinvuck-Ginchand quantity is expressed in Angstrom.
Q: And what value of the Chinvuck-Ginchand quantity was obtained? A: 5893 Angstrom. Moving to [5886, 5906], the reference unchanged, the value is 5893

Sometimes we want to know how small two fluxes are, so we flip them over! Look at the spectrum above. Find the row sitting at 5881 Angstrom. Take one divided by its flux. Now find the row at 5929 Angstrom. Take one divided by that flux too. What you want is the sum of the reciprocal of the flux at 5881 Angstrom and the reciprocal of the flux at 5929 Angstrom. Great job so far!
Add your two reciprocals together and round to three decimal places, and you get 0.216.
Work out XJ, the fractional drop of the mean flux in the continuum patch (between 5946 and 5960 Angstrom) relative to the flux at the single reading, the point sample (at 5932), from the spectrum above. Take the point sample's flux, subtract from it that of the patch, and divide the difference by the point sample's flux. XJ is 0.011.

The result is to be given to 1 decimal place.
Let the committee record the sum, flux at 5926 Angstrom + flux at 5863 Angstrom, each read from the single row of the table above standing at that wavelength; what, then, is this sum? 18.5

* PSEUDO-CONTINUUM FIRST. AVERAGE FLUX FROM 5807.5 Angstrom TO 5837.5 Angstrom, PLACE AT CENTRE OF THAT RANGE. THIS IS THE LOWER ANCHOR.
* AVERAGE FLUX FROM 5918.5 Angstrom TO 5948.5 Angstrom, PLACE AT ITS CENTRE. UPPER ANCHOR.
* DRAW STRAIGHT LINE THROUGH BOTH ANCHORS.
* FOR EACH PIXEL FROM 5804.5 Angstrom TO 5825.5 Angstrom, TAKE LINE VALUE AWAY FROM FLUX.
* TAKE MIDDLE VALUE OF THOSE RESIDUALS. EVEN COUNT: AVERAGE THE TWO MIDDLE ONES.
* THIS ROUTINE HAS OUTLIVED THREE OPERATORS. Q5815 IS 0.23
